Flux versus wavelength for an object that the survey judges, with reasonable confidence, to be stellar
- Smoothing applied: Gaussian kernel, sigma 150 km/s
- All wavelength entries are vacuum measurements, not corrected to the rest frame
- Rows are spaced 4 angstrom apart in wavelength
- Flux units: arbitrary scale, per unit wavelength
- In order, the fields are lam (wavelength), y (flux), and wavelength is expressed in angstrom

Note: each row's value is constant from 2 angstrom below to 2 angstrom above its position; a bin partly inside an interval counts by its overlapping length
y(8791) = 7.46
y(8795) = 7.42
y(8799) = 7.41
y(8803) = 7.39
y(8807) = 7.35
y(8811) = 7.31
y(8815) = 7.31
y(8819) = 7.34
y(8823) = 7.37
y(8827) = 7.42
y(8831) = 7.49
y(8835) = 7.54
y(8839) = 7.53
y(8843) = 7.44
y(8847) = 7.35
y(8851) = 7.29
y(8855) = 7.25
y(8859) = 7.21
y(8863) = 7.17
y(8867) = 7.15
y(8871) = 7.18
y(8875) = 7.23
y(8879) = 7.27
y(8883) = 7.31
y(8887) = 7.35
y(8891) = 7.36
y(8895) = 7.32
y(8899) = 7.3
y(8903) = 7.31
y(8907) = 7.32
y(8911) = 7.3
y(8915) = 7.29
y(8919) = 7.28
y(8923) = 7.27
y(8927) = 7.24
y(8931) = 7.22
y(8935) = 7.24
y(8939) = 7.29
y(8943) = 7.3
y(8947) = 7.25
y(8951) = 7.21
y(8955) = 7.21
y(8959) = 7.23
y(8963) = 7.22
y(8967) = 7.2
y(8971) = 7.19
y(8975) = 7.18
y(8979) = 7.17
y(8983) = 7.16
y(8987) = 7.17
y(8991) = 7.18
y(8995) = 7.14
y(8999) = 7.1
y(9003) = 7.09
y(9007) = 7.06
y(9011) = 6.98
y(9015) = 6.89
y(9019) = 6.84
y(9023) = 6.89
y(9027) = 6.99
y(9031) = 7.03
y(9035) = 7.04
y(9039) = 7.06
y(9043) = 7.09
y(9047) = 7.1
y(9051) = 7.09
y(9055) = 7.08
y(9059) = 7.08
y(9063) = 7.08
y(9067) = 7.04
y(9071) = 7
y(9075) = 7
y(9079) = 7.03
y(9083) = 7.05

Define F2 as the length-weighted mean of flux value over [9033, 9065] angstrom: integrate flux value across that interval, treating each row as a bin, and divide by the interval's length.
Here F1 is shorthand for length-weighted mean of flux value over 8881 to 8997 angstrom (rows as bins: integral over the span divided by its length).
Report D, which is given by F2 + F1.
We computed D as 14.3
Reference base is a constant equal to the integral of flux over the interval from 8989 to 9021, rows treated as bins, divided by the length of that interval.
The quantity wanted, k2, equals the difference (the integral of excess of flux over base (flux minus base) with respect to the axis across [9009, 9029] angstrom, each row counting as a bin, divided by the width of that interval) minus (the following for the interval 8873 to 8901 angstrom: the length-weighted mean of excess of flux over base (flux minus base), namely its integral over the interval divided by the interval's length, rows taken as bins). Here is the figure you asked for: -0.39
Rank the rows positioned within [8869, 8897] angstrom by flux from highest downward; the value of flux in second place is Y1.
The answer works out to 7.35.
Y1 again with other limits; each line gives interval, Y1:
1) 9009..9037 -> 7.03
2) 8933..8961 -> 7.29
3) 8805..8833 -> 7.42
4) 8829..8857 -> 7.53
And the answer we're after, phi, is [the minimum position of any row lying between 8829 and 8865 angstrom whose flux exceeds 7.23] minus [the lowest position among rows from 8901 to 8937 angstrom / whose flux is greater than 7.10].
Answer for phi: -72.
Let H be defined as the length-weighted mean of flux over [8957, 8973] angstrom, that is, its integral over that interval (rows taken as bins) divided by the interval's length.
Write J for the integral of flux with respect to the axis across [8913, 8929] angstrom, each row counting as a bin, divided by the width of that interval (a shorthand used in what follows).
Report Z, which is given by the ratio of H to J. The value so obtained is 0.99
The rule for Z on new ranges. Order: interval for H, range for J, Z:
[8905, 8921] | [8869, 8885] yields 1.01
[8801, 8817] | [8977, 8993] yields 1.02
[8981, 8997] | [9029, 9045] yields 1.02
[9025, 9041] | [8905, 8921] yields 0.96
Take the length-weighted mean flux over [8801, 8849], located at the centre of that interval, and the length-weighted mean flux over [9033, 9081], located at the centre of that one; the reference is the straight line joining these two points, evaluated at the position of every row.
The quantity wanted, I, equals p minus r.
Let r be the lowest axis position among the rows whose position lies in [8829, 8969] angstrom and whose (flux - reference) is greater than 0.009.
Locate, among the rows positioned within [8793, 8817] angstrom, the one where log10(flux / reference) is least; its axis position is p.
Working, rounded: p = 8811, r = 8831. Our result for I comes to -20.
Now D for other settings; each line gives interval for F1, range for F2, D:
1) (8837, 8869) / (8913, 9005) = 14.5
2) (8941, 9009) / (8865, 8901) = 14.5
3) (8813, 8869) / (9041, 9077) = 14.4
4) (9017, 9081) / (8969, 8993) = 14.2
